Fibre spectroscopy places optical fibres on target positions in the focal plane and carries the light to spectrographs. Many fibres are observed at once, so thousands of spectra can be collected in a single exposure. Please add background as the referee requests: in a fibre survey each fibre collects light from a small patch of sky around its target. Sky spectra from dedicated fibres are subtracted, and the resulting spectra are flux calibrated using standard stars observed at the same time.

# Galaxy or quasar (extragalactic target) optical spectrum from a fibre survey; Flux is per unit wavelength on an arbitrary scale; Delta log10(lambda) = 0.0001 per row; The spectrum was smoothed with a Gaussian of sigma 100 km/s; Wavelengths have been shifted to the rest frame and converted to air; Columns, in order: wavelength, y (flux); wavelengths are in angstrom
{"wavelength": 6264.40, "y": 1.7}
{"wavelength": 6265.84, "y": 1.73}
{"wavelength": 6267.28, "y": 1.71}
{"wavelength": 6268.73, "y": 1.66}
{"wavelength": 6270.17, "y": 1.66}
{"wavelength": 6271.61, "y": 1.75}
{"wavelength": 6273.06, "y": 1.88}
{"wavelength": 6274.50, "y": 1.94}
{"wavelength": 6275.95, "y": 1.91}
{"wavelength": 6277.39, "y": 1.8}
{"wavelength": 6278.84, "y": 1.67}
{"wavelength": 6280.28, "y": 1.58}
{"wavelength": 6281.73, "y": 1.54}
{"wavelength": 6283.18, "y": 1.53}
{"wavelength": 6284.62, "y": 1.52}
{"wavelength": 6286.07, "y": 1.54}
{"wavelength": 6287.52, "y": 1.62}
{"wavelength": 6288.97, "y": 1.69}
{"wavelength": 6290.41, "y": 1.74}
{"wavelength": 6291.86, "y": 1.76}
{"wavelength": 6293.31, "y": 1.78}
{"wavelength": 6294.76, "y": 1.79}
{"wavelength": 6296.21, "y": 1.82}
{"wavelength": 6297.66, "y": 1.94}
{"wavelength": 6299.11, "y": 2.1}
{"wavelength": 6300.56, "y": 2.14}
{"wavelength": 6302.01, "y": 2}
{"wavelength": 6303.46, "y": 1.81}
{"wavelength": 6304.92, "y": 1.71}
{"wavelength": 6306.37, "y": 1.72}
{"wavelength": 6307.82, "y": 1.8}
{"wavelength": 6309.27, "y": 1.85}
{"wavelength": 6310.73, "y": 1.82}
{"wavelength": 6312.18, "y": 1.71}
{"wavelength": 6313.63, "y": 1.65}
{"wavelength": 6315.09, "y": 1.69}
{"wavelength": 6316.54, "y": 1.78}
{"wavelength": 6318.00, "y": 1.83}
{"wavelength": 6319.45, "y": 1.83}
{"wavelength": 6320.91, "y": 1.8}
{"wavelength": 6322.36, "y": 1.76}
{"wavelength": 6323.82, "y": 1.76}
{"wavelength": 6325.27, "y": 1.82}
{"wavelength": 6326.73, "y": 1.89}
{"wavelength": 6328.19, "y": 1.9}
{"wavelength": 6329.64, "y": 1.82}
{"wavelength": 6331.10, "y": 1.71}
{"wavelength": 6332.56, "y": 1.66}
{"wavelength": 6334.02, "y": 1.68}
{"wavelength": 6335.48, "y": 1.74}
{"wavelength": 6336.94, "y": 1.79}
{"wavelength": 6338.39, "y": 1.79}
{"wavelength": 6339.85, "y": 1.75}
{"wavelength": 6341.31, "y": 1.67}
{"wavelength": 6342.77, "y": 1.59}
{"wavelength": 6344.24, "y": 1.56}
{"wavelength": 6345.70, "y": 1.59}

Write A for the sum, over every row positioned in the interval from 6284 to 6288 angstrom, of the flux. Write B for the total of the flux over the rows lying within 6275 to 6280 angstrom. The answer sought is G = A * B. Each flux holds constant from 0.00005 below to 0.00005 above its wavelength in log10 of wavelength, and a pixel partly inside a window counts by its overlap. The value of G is 25.2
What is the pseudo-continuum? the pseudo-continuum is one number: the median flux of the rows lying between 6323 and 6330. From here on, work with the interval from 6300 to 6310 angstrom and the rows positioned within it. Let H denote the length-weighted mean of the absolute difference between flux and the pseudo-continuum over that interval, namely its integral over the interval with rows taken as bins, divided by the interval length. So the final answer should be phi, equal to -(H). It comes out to -0.11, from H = 0.106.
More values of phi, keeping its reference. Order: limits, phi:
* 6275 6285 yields -0.19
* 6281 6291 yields -0.22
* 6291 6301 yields -0.12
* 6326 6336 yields -0.09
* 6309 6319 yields -0.07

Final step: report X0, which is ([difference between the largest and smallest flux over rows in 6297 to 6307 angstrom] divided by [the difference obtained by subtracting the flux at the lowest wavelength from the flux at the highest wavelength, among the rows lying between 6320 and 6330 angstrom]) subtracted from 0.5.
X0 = -21.0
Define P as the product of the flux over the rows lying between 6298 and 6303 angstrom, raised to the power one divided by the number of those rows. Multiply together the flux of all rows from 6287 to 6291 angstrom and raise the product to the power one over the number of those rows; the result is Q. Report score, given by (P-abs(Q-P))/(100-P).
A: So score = 0.0172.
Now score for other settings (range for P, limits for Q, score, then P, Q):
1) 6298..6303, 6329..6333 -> 0.0177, 2.08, 1.73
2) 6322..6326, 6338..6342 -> 0.0177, 1.78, 1.74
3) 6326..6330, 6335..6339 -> 0.0181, 1.87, 1.77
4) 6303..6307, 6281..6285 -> 0.0156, 1.75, 1.53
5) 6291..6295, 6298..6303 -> 0.0150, 1.78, 2.08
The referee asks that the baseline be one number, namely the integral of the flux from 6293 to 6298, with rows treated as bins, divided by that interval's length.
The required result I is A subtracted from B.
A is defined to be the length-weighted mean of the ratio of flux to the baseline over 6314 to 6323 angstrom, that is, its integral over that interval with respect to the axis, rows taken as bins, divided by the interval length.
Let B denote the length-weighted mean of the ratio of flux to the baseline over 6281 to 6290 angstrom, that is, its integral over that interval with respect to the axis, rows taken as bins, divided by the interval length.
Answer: -0.108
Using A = 0.972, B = 0.864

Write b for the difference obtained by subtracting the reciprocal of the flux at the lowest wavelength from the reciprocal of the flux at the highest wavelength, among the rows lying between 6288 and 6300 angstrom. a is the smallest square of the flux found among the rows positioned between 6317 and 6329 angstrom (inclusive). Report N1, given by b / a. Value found -0.037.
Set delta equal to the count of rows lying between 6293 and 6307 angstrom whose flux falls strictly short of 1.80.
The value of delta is 4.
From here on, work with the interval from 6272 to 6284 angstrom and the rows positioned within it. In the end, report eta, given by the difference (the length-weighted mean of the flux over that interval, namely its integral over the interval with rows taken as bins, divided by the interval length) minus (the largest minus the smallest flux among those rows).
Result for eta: 1.32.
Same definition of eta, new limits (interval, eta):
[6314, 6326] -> 1.64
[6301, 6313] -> 1.52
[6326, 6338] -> 1.53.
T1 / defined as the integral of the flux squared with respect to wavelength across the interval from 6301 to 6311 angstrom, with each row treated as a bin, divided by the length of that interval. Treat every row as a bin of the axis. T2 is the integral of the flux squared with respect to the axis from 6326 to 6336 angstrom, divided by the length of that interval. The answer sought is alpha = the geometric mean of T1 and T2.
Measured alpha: 3.24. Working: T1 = 3.3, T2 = 3.15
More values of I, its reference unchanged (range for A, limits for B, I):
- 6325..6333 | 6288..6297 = -0.023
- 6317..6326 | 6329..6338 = -0.035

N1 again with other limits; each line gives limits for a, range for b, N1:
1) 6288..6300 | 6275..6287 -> 0.044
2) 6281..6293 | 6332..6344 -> 0.011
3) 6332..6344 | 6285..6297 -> -0.040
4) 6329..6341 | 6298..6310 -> 0.023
